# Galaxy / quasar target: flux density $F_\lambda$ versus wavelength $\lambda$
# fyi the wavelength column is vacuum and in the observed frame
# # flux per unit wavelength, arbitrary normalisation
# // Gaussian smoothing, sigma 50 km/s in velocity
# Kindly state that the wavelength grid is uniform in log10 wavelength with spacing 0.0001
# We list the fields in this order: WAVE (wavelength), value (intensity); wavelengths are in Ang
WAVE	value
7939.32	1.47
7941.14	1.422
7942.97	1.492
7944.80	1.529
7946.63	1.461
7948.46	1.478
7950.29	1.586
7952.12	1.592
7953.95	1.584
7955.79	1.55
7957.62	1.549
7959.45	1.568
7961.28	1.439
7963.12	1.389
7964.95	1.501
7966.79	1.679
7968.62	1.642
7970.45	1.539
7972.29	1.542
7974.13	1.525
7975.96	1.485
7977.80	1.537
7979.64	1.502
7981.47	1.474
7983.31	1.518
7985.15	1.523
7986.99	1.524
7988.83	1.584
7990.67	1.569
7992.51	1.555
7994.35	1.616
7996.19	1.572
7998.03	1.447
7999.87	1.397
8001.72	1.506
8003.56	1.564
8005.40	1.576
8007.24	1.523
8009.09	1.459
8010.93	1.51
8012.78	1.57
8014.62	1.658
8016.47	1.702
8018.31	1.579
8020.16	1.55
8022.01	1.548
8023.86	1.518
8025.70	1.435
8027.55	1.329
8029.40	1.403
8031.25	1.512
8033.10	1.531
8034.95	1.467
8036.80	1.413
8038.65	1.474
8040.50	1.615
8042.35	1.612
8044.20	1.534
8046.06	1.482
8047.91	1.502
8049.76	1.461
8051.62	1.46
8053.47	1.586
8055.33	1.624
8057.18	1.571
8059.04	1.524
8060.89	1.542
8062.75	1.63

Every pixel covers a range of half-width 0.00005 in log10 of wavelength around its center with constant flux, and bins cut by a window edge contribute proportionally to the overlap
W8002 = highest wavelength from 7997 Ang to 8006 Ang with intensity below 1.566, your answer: 8003.56 Ang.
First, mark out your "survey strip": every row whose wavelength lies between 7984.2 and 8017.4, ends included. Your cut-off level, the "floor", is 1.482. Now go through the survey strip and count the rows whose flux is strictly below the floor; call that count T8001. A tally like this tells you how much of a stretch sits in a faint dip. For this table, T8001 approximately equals 3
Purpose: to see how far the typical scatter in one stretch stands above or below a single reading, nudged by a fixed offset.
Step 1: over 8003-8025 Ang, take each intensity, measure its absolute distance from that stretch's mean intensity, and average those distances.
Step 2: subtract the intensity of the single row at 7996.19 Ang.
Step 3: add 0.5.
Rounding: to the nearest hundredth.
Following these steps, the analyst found -1.03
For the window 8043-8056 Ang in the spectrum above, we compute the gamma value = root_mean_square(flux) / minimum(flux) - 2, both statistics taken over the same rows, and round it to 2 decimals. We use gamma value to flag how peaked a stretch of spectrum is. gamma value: -0.96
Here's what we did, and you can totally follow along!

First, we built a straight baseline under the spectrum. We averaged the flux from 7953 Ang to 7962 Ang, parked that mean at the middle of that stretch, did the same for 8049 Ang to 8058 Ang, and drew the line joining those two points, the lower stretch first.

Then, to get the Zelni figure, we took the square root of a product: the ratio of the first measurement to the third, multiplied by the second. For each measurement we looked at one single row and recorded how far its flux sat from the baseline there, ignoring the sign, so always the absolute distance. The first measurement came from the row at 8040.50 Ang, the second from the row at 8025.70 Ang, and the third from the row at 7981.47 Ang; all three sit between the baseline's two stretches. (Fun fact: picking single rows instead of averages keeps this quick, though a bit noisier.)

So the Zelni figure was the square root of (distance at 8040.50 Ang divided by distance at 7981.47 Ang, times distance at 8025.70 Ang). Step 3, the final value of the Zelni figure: 0.3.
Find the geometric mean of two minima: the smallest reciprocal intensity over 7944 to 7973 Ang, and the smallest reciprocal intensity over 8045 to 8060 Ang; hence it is 0.606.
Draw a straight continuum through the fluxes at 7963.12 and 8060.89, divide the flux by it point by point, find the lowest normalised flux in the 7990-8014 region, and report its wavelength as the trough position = 7999.87 Ang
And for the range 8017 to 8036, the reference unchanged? 8027.55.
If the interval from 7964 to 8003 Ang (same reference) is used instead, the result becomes 7999.87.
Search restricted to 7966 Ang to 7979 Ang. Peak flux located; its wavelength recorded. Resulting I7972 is 7966.79 Ang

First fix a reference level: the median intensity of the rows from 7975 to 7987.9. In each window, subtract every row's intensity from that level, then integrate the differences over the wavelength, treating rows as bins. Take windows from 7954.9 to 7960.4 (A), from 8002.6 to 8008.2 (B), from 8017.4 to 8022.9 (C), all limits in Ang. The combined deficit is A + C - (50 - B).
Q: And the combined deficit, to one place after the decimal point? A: -50.6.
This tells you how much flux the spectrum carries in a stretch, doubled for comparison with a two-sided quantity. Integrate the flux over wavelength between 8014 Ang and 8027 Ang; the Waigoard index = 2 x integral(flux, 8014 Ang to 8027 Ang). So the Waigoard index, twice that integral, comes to 40.6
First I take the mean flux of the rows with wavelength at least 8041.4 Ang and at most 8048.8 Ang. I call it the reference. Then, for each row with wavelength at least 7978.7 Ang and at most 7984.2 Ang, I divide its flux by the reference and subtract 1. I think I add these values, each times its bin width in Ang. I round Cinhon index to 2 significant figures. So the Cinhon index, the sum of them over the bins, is -0.12 Ang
